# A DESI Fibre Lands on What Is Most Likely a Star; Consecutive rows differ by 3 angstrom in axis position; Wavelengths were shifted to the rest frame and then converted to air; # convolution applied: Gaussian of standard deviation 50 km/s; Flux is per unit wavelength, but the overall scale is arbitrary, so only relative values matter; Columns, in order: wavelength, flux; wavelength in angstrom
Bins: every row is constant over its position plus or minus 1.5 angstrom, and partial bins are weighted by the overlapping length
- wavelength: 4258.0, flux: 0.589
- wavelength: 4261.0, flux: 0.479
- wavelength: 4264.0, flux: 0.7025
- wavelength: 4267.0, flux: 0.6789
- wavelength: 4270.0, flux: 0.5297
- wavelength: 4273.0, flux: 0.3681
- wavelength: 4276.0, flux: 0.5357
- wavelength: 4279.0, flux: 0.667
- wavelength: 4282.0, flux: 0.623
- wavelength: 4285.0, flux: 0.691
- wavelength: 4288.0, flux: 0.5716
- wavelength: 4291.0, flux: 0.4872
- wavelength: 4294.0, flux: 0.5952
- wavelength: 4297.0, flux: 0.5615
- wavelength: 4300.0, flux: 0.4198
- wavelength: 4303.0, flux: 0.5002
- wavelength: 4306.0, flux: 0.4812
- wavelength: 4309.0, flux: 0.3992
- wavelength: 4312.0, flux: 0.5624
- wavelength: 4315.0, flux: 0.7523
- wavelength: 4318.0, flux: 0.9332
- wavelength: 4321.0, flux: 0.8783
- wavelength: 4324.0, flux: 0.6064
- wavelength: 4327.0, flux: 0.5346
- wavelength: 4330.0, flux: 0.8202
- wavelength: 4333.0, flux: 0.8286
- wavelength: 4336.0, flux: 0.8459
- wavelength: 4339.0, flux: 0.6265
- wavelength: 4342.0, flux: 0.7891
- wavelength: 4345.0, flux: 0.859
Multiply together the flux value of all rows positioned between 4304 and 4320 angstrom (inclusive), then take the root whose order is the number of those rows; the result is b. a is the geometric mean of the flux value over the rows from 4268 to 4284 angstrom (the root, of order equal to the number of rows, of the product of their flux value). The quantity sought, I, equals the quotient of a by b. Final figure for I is 0.9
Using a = 0.534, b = 0.60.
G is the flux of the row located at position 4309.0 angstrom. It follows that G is 0.3992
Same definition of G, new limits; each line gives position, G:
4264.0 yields 0.7025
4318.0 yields 0.9332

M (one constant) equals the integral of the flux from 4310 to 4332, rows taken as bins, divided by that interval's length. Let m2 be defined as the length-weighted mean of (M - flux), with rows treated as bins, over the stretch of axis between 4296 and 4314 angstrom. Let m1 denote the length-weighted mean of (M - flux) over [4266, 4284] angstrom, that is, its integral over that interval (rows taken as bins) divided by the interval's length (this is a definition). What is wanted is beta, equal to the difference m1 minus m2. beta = -0.075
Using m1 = 0.15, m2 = 0.23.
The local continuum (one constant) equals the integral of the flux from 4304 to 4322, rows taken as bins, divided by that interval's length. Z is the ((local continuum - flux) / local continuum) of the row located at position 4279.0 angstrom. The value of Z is 0.0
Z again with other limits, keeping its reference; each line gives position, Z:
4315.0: -0.1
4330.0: -0.2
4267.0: 0.0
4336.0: -0.3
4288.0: 0.1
